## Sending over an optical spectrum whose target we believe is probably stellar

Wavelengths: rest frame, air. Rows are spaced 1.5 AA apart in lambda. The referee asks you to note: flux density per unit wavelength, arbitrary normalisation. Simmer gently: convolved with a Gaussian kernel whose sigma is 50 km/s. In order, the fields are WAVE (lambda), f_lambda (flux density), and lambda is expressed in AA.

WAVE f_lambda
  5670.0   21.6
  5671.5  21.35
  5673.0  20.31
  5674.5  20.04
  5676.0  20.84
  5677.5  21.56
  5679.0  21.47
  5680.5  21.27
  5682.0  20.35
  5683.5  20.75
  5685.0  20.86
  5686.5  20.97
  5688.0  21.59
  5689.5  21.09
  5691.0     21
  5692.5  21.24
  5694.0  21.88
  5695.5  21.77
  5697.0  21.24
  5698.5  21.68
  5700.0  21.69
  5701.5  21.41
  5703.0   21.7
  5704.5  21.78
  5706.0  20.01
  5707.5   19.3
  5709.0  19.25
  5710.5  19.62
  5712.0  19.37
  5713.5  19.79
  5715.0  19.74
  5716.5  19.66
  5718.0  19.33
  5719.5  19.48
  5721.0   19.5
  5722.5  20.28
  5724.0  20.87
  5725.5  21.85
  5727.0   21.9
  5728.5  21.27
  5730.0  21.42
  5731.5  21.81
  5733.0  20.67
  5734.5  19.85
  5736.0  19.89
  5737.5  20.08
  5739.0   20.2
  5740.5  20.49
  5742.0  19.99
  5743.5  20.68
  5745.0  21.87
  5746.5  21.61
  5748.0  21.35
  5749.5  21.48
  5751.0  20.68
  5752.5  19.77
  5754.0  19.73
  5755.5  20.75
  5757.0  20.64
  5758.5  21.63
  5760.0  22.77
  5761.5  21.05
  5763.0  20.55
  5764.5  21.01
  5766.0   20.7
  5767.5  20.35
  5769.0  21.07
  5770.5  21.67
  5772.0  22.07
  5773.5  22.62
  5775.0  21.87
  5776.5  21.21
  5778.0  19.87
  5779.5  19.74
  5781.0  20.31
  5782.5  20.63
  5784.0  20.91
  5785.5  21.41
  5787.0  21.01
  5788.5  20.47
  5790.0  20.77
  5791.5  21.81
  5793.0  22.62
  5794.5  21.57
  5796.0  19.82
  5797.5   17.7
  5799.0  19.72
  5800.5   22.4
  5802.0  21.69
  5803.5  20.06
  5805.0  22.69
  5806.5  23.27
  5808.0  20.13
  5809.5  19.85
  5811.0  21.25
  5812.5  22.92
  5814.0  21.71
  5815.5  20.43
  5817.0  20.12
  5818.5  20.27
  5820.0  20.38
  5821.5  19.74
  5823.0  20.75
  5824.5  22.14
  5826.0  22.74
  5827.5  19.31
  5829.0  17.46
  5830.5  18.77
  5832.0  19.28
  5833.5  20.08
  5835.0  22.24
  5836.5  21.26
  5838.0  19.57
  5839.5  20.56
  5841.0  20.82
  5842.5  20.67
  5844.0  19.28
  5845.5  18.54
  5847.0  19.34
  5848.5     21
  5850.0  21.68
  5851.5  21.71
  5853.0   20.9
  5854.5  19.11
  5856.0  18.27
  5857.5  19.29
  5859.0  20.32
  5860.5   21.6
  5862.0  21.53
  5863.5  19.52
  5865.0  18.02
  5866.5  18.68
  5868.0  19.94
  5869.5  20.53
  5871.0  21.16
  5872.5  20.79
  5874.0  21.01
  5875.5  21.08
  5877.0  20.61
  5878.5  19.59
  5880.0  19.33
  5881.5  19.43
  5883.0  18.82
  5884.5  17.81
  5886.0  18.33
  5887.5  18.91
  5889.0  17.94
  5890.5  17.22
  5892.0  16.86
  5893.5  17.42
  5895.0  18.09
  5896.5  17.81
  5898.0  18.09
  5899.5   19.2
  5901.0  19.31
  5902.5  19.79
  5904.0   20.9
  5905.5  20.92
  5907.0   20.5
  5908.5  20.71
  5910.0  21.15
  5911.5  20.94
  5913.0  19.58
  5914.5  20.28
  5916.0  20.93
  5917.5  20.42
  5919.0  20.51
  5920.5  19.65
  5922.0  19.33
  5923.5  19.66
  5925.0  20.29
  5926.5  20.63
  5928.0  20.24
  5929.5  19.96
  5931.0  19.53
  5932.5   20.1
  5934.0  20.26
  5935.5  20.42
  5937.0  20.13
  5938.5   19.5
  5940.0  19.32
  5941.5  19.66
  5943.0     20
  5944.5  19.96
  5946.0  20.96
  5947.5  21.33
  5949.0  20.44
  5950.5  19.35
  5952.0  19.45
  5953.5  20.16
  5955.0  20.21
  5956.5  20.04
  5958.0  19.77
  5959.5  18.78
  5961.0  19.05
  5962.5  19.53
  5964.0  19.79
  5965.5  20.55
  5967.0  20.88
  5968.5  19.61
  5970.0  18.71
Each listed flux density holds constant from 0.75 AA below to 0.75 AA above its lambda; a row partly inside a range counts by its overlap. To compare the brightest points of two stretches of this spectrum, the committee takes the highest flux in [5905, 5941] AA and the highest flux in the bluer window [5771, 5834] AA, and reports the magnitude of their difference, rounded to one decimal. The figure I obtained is 2.1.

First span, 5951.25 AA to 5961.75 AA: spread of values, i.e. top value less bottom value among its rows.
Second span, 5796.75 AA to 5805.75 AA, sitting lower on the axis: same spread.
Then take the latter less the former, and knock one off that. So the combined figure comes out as 2.6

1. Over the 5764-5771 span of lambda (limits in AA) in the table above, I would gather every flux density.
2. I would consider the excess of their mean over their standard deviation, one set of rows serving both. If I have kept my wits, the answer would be 20.5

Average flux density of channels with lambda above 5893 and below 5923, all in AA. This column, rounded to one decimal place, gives 19.8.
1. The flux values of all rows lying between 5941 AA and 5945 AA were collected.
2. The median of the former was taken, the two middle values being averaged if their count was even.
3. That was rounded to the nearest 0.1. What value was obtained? 20.0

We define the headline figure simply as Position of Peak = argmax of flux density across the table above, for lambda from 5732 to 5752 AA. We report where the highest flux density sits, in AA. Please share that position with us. 5745.0 AA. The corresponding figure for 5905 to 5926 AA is 5910.0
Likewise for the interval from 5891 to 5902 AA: 5901.0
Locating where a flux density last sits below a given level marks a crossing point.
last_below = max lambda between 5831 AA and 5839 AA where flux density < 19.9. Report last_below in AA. 5838.0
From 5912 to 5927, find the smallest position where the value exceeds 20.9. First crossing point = 5916.0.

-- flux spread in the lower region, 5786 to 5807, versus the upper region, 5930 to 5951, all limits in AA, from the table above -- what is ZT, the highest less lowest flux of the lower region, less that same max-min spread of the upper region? 3.6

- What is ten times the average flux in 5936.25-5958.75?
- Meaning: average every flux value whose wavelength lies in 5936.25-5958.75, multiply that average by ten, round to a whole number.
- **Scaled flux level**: 200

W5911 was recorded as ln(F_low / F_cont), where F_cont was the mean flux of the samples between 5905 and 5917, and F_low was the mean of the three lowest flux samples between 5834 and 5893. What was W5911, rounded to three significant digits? -0.176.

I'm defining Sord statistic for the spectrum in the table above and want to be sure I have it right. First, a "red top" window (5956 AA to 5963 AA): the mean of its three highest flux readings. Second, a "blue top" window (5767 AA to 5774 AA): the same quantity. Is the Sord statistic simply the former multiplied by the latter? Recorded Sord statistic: 438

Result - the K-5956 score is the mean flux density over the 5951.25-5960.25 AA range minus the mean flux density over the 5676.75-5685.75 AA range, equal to -1.3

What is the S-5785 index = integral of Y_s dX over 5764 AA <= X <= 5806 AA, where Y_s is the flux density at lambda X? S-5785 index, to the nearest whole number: 882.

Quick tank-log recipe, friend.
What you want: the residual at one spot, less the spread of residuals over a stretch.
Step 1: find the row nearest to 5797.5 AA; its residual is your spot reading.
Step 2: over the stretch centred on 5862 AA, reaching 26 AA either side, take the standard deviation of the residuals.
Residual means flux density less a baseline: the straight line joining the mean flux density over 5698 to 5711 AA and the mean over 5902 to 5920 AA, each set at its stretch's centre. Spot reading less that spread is -4.1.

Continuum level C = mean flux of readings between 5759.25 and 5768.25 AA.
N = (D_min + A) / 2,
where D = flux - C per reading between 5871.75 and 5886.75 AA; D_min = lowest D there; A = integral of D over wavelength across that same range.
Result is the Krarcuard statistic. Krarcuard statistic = -12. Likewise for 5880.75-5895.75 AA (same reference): -25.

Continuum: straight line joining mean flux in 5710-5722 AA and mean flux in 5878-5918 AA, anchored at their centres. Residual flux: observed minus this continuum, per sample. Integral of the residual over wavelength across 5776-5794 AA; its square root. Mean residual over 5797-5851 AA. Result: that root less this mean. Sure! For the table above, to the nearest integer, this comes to 4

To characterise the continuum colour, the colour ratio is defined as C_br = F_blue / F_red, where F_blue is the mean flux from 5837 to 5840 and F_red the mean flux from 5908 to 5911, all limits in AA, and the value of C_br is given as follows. 0.96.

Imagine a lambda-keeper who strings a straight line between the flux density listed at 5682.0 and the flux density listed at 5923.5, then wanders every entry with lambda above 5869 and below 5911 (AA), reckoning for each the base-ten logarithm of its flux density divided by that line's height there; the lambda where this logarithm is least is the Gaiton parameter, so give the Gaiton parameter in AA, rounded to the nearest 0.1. 5892.0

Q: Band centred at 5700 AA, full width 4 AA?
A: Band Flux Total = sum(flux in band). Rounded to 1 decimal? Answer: 64.8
